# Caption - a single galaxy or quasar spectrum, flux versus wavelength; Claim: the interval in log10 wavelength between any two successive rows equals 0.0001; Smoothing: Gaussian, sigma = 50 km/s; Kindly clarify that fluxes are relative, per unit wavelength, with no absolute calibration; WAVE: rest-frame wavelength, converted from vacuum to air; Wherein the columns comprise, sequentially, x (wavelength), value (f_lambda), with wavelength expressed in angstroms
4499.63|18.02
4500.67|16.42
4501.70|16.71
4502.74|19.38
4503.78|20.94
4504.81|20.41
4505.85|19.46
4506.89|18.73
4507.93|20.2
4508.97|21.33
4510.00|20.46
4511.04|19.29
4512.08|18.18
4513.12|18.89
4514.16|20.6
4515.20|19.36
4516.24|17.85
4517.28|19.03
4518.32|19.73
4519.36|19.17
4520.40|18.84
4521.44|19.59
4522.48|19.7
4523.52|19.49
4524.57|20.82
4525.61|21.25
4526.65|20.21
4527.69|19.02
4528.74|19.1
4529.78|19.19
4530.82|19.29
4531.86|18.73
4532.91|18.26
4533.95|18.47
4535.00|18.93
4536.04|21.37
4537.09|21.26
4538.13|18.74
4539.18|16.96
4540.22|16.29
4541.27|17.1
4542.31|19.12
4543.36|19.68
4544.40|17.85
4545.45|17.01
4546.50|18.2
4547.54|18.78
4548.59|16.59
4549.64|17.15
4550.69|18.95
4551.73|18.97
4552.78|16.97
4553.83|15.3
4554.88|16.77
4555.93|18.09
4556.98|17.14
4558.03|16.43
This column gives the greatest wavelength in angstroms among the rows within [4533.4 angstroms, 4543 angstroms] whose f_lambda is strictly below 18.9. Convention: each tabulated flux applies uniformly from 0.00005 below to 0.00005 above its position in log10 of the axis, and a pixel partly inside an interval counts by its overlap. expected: 4541.27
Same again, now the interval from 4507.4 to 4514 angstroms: 4513.12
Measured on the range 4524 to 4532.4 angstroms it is 4531.86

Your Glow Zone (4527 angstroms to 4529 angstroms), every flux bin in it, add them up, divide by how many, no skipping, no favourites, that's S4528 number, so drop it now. 19.1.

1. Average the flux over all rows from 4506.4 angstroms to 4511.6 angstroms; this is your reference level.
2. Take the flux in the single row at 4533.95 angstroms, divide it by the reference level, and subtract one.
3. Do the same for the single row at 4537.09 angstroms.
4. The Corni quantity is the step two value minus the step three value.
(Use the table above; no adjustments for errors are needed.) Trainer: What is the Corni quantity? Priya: -0.14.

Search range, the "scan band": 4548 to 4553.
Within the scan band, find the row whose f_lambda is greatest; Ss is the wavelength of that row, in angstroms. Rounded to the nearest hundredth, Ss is 4551.73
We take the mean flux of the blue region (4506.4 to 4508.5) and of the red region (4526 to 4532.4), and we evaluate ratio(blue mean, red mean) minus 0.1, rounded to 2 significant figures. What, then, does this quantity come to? 0.91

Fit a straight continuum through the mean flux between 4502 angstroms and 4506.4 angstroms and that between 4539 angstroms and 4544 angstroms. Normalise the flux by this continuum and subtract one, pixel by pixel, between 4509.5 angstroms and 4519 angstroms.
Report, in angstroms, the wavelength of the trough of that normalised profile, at 4516.24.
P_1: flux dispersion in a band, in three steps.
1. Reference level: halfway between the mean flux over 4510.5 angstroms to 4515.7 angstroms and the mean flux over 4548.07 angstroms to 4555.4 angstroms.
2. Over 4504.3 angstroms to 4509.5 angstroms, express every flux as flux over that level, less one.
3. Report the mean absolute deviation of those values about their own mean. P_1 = 0.041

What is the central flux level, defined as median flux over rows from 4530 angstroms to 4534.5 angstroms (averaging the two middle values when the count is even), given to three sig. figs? 18.6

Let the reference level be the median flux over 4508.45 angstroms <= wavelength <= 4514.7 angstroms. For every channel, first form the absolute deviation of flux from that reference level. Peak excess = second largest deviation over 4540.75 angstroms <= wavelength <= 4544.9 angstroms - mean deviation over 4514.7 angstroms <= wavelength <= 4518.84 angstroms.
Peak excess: 1.1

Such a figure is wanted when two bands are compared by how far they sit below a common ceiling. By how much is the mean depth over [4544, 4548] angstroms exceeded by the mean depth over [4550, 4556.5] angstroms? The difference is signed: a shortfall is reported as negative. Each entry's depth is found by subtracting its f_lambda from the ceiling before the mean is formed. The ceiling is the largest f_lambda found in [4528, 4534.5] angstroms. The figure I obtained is 0.5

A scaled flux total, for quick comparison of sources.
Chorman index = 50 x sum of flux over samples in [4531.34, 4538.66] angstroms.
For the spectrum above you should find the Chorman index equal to 6788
